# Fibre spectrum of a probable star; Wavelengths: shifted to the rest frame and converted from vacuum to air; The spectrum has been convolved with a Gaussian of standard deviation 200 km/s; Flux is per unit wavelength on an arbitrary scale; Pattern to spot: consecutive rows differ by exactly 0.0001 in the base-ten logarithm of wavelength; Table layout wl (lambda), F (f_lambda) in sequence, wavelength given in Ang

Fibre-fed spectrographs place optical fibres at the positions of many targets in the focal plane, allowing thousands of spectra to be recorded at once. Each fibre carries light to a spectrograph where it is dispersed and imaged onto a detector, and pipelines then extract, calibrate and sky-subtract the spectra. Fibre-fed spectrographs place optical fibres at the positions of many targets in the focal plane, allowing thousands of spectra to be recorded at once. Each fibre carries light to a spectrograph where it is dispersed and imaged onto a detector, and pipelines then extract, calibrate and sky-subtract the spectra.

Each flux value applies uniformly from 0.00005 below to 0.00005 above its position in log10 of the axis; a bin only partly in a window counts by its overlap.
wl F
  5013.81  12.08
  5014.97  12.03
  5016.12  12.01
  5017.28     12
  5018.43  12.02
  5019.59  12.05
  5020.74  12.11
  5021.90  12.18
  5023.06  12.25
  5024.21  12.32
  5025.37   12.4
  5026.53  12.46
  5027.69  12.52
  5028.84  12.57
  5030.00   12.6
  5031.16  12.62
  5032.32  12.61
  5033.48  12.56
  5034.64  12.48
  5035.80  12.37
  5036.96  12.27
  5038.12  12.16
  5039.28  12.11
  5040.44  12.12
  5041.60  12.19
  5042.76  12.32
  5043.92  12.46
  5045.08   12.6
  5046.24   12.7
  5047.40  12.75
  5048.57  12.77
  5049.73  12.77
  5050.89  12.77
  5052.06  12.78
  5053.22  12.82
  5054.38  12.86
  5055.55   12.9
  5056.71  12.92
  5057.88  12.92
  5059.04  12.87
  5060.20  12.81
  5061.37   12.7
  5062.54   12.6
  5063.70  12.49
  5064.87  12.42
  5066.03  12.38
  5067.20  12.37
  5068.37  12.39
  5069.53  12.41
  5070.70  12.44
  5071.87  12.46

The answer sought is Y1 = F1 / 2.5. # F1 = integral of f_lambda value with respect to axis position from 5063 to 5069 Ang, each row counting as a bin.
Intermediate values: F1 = 75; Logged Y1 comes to 30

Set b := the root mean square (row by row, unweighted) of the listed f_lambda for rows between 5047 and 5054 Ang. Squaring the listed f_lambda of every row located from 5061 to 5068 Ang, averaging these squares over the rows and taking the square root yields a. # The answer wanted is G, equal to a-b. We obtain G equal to -0.3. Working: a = 12.5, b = 12.78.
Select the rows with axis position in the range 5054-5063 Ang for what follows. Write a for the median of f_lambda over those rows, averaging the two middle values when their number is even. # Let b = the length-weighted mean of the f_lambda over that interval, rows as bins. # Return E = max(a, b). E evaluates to 12.9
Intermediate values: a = 12.9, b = 12.8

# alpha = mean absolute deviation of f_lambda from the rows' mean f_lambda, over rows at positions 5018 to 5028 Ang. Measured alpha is 0.15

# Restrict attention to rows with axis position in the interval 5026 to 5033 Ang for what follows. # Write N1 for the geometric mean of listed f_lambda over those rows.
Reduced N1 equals 12.6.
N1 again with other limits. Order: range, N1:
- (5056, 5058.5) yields 12.9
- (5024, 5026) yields 12.4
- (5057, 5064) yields 12.7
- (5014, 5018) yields 12.0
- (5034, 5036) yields 12.4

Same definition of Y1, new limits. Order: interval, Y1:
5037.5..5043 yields 27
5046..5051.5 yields 28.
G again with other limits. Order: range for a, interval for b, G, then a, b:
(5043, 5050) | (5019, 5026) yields 0.5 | 12.7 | 12.22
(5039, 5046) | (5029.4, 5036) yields -0.2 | 12.3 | 12.54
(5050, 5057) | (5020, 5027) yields 0.6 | 12.8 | 12.29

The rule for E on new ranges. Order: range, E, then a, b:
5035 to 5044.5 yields 12.3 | 12.2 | 12.3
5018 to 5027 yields 12.2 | 12.2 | 12.2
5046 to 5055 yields 12.8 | 12.8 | 12.8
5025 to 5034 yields 12.6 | 12.6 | 12.5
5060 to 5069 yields 12.5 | 12.5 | 12.5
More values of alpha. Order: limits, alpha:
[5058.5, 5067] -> 0.16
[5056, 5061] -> 0.04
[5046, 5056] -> 0.05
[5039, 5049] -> 0.23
